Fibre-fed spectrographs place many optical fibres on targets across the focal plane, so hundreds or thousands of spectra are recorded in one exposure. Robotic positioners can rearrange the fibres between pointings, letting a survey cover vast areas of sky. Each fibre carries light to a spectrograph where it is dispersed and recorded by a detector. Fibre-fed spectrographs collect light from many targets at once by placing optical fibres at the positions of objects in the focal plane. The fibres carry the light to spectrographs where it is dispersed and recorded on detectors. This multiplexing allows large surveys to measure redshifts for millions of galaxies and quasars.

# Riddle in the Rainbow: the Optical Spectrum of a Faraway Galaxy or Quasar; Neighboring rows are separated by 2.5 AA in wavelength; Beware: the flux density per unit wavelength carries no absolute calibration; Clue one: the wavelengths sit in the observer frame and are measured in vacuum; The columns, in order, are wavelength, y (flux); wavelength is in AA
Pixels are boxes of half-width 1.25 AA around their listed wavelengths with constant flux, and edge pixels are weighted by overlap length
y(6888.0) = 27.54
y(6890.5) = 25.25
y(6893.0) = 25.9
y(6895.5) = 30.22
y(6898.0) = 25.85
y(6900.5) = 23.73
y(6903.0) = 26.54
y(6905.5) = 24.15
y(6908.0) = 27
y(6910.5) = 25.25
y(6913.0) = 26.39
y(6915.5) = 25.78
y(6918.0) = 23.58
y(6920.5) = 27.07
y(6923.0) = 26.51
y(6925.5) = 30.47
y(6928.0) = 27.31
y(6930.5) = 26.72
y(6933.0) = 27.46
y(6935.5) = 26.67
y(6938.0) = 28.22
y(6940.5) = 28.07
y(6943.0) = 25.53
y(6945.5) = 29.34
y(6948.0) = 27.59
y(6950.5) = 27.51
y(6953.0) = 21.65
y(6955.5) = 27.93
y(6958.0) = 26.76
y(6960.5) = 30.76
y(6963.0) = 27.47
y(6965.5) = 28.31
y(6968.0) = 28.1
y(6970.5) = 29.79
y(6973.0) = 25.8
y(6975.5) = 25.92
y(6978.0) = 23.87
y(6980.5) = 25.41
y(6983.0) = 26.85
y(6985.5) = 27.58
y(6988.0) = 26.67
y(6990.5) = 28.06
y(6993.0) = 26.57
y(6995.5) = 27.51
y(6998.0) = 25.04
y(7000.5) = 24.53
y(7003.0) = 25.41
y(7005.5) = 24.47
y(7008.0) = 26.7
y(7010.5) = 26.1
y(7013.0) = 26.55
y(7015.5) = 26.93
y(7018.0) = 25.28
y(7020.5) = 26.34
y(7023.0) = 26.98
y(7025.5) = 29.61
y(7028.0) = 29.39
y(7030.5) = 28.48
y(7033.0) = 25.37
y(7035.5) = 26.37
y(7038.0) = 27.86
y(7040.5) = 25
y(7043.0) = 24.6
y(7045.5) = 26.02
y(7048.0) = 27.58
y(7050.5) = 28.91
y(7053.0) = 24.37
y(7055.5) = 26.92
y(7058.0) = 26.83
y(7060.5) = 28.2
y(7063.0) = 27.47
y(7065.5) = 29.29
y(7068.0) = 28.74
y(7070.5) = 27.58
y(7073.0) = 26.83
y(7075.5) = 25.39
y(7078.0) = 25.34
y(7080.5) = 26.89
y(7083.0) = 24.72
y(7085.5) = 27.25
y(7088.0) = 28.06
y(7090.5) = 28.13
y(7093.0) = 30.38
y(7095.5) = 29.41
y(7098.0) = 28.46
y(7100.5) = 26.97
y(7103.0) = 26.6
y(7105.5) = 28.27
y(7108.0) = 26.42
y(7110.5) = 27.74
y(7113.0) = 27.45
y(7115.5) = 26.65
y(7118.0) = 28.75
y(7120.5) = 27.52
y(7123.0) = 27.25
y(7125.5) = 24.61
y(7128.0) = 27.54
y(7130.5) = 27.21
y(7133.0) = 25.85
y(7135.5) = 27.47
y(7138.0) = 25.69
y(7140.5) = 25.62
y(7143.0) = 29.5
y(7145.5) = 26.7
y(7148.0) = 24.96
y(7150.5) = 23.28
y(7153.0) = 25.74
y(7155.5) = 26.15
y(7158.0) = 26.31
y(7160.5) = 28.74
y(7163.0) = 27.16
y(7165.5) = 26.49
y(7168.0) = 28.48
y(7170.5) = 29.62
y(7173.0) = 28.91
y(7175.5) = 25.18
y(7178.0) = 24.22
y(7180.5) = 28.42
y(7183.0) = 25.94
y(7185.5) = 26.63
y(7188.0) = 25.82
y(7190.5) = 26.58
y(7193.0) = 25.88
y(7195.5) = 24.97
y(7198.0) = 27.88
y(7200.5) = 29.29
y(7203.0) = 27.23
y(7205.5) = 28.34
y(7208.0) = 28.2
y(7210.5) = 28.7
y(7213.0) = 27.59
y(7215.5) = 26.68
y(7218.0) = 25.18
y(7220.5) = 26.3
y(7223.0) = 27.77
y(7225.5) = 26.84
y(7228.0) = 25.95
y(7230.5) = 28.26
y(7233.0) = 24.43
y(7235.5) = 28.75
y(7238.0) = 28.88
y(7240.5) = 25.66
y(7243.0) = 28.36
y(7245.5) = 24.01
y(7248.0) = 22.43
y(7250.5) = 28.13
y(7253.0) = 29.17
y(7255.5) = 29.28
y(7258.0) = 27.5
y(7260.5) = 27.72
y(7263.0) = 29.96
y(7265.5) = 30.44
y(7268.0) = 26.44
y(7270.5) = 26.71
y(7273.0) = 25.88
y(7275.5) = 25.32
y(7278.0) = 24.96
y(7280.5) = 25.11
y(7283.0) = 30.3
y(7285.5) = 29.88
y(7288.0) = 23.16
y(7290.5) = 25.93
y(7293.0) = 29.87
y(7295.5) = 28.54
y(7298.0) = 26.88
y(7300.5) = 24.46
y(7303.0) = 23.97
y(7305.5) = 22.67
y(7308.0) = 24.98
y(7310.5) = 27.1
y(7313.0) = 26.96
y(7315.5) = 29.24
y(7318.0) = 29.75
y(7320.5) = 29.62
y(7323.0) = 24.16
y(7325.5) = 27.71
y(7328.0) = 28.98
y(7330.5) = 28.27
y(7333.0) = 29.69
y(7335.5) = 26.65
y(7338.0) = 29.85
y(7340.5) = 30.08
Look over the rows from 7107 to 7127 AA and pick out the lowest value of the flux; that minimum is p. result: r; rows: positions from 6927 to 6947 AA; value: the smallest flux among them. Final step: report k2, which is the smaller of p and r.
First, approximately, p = 24.61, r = 25.53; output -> 24.6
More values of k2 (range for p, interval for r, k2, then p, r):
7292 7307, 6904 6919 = 22.7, 22.67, 23.58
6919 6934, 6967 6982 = 23.9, 26.51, 23.87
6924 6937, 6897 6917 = 23.7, 26.67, 23.73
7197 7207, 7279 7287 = 25.1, 27.23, 25.11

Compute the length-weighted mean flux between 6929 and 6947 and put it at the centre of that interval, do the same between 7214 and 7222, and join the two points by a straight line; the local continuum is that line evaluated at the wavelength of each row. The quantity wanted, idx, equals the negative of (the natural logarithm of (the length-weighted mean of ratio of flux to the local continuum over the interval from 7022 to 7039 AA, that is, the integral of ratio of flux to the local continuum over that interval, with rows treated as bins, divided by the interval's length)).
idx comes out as -0.03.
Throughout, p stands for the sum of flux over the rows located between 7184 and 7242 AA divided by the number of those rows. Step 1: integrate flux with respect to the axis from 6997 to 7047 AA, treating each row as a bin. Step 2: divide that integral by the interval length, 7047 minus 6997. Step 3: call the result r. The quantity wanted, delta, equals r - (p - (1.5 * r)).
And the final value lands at 38.9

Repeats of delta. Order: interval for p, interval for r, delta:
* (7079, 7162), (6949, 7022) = 39.3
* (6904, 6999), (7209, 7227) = 40.7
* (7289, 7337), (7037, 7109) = 40.8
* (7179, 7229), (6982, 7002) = 39.4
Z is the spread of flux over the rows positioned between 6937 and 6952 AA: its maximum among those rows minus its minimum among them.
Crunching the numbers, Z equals 4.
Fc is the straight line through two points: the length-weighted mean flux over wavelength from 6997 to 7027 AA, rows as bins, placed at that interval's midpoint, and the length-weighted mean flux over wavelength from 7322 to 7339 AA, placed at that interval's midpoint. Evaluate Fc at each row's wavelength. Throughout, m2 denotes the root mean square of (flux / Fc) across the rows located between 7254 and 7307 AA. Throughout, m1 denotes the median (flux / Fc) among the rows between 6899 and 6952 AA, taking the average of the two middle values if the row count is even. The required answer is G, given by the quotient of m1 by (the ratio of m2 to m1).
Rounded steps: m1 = 1.04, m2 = 0.98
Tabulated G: 1.10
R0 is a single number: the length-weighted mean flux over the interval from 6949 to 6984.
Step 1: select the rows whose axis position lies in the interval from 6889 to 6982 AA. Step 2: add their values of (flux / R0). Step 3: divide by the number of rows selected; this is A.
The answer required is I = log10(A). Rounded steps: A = 0.996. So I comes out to -0.002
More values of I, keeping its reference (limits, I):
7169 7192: -0.001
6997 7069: -0.002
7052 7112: 0.008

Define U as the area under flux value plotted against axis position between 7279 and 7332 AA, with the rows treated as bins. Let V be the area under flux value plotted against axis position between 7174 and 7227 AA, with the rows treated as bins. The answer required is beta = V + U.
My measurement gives 2855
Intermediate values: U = 1433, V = 1423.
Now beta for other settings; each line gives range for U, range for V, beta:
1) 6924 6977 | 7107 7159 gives 2839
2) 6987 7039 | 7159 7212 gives 2832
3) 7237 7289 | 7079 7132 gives 2864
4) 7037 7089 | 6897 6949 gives 2780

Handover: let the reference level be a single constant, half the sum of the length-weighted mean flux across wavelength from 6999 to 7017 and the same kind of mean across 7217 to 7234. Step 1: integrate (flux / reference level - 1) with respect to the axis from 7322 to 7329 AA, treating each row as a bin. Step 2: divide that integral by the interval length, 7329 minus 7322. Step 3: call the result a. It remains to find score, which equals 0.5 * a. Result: 0.016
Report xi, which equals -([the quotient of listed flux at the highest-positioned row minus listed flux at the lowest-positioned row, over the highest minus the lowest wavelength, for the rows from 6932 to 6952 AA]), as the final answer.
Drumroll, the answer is 0.00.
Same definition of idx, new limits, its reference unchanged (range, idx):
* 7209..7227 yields -0.03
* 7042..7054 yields 0.02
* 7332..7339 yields -0.11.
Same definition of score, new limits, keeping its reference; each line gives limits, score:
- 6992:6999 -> 0.006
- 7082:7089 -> 0.011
